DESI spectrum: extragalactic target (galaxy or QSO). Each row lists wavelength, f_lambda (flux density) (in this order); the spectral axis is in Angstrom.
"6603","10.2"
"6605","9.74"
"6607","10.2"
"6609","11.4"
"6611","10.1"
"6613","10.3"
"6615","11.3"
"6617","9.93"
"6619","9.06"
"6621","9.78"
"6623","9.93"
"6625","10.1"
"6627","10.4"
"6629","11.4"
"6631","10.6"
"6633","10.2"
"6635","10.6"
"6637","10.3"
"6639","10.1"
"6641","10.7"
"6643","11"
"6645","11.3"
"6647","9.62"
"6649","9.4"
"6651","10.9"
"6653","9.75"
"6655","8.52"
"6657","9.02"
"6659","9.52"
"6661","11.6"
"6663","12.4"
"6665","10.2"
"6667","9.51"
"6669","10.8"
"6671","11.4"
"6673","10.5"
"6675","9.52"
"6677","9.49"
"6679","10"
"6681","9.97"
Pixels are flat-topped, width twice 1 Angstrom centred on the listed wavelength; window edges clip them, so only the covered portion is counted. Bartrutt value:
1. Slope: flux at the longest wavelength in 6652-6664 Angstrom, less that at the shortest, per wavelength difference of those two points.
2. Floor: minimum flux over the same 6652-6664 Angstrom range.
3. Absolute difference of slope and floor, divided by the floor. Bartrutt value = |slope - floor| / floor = 0.97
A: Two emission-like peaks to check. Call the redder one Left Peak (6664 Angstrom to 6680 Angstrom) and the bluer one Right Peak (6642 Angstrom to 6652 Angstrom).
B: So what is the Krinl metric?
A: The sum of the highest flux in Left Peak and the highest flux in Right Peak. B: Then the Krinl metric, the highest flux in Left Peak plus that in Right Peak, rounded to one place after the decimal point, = 22.7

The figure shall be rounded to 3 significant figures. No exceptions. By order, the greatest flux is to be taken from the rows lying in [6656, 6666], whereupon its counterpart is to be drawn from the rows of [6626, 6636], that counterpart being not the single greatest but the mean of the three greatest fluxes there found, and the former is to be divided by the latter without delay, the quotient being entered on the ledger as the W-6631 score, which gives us 1.14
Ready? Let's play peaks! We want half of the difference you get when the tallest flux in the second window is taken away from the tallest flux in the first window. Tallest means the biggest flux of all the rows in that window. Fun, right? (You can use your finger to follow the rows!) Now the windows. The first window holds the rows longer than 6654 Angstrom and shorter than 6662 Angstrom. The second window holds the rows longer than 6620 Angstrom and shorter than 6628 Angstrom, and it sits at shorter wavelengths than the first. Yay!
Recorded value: 0.6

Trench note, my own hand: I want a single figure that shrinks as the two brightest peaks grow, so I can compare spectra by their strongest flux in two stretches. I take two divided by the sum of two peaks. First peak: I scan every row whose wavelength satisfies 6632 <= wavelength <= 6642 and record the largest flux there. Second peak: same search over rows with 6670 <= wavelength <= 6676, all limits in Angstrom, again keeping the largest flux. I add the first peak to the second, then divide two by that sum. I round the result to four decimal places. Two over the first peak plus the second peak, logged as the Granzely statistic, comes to 0.0905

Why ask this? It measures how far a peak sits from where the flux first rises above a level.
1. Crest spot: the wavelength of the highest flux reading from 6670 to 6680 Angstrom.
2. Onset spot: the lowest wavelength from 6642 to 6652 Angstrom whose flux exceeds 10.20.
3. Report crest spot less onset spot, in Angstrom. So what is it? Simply 28 Angstrom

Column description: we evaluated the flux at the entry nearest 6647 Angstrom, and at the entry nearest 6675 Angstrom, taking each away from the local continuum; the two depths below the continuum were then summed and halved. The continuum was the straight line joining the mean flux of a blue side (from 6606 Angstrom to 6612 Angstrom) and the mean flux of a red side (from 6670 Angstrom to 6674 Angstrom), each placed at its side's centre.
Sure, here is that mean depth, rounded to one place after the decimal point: 1.3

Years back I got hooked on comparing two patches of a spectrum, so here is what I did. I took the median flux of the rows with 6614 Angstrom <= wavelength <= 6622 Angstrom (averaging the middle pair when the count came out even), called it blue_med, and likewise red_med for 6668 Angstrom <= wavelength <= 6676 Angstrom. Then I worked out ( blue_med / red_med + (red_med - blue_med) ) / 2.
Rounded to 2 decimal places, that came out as 0.86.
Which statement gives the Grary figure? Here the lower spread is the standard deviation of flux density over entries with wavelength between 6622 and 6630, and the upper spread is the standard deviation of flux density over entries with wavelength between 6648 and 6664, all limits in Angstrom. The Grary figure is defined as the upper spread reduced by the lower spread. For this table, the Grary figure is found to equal 0.69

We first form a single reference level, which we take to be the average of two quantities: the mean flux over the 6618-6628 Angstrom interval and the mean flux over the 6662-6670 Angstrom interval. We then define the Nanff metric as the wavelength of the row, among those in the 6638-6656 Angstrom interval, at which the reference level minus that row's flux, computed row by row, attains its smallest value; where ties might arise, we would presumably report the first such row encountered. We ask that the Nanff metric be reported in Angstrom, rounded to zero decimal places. 6645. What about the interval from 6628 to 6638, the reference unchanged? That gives 6629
